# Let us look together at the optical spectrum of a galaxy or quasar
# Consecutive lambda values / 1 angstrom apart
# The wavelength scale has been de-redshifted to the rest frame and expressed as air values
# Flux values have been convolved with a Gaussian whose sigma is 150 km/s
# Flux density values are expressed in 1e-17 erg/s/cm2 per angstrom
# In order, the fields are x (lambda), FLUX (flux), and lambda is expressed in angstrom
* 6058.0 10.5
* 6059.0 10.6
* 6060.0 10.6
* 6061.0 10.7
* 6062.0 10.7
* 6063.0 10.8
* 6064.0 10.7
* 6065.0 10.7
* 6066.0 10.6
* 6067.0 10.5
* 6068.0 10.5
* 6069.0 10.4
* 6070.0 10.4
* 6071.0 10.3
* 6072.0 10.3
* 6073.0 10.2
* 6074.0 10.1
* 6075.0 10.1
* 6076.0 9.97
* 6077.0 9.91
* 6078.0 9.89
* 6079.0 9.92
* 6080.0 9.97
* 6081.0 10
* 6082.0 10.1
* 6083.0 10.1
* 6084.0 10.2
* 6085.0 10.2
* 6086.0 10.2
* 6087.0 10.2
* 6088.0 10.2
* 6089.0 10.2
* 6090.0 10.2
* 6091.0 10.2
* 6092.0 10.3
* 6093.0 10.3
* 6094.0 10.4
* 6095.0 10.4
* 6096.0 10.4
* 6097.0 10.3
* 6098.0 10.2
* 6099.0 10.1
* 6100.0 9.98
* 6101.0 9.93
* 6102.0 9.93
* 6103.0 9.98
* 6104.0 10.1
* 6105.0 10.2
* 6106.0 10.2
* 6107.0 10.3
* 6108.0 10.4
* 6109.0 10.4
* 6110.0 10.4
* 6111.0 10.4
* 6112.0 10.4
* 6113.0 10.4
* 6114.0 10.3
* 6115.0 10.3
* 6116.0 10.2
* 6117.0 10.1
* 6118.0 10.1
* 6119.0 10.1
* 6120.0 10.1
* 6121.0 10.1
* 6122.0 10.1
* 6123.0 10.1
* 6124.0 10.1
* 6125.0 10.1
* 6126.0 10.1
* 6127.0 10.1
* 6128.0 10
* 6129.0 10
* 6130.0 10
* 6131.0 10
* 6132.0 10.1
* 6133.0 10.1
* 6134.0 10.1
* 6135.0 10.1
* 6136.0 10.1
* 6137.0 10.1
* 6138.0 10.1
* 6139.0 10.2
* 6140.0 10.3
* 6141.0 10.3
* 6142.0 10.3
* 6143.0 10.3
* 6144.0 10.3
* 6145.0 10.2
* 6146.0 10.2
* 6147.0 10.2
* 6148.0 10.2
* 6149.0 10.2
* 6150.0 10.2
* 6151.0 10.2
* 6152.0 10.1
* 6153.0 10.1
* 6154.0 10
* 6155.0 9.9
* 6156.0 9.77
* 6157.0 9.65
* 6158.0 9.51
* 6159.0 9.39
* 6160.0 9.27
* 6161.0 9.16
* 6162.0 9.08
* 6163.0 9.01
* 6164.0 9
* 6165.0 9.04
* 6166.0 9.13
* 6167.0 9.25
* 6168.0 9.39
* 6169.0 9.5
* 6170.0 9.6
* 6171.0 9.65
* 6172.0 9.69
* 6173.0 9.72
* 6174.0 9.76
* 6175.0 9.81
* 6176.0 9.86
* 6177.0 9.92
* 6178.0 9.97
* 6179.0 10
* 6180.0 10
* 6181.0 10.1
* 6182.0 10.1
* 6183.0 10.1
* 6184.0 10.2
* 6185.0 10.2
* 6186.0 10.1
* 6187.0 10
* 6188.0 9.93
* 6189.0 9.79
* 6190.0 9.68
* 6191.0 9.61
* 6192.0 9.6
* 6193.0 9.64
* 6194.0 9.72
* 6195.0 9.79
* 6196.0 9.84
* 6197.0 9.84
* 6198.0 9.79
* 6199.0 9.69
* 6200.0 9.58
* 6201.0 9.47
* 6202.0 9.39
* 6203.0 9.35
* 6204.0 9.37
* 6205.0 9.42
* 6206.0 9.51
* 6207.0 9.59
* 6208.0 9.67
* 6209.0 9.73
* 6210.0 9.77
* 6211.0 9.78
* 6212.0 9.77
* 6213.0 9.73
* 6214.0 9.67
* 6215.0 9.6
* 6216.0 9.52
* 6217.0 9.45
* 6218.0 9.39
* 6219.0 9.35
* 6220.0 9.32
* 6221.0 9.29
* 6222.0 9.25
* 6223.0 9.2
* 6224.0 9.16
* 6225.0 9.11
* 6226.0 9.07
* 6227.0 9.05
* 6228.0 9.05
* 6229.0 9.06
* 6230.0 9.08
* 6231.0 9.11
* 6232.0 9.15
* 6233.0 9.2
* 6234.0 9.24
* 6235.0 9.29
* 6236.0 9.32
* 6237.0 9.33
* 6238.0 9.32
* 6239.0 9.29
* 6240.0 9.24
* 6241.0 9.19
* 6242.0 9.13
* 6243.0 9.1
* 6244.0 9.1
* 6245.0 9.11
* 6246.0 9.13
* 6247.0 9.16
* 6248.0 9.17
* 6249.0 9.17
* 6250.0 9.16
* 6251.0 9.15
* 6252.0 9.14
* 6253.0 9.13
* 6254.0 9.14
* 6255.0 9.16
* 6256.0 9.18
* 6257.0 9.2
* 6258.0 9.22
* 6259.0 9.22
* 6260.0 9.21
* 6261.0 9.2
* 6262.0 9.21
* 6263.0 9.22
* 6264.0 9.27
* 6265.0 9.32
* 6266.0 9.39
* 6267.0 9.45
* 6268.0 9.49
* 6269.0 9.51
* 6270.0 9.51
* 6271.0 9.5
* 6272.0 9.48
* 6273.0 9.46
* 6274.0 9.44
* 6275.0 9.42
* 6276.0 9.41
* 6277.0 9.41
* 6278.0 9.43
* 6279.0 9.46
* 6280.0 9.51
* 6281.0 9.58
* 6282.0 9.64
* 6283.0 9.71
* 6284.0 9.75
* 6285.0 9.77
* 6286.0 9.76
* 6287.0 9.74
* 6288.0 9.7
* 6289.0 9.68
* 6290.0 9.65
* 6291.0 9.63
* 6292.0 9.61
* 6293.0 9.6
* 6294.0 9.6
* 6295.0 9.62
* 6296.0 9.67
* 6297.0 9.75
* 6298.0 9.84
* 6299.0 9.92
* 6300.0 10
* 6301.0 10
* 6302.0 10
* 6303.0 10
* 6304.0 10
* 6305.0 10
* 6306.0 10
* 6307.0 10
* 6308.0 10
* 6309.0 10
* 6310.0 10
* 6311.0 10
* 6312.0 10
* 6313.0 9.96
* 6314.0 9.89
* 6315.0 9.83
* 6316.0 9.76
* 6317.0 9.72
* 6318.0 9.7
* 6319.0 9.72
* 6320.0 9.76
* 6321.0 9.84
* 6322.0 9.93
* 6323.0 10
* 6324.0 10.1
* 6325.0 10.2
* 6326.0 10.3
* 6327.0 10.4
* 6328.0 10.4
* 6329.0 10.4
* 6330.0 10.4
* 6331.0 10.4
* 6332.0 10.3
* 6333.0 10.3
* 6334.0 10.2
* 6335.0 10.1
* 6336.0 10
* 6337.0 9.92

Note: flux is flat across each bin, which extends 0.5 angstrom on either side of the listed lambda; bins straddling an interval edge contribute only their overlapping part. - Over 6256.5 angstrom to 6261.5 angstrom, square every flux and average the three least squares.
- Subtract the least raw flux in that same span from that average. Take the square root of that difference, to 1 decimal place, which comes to 8.7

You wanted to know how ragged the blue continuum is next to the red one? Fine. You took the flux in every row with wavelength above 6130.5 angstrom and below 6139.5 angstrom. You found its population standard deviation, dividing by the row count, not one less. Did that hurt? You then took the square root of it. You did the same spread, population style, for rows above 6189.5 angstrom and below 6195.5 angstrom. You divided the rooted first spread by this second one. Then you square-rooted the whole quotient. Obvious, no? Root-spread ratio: 1.81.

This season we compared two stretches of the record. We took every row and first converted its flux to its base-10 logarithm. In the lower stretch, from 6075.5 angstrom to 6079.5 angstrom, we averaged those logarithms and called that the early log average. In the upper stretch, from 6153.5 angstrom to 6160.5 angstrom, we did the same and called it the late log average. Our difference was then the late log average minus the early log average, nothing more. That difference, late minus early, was -0.013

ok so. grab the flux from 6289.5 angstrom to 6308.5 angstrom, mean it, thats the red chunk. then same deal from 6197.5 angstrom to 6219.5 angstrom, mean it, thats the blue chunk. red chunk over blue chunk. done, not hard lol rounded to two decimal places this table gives 1.03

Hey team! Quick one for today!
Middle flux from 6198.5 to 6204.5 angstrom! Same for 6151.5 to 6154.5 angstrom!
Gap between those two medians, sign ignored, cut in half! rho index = 0.3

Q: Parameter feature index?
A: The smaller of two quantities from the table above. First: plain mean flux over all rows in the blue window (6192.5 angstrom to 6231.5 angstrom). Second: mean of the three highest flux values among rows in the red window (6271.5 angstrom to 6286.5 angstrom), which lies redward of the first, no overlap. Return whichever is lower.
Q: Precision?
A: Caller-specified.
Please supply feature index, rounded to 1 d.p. 9.5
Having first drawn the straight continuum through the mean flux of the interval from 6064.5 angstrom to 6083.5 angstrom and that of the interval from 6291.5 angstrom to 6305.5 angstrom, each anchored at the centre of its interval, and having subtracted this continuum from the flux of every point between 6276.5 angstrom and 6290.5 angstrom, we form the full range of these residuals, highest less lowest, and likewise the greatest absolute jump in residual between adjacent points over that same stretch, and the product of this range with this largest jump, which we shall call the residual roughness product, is 0.027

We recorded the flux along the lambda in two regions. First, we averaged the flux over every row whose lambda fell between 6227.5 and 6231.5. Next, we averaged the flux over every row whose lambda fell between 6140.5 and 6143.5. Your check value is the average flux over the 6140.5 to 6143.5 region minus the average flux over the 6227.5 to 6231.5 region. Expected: 1.2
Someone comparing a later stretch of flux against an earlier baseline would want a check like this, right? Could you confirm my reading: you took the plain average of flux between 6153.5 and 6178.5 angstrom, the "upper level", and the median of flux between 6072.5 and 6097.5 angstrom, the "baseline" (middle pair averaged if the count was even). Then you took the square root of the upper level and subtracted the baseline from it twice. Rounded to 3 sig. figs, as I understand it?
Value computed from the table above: -17.3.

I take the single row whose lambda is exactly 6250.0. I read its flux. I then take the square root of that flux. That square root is 3.03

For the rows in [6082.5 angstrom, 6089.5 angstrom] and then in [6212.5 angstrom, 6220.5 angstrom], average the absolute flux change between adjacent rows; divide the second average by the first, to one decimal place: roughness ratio 3.5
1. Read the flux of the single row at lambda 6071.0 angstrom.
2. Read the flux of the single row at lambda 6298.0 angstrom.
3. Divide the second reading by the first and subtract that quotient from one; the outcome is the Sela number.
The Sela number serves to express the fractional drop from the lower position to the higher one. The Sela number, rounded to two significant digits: 0.045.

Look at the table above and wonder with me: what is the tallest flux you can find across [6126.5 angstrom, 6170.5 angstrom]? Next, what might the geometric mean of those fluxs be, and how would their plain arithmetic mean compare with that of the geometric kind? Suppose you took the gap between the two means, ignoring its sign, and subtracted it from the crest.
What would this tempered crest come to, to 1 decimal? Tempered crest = 10.3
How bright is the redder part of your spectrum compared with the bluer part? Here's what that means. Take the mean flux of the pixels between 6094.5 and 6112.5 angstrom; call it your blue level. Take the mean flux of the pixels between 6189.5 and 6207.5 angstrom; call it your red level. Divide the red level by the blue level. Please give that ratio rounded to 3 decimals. 0.939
